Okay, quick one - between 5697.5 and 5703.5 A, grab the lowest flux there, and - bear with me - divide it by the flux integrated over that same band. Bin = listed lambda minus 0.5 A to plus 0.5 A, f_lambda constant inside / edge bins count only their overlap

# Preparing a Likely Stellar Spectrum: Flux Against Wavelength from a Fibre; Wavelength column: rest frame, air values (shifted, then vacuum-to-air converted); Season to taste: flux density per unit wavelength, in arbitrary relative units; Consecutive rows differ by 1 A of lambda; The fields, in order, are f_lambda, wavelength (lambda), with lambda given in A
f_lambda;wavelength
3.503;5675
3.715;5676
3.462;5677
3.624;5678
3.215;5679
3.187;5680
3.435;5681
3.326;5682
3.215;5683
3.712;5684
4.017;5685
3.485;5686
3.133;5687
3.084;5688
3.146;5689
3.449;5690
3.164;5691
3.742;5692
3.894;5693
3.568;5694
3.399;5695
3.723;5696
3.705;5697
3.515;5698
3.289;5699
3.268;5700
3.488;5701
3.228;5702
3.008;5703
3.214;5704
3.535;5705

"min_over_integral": 0.15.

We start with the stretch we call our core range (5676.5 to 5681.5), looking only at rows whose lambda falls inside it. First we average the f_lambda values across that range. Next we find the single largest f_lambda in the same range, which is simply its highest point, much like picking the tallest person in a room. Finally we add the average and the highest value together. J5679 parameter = 7.0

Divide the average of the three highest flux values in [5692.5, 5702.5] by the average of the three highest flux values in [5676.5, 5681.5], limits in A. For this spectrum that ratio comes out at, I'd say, 1.08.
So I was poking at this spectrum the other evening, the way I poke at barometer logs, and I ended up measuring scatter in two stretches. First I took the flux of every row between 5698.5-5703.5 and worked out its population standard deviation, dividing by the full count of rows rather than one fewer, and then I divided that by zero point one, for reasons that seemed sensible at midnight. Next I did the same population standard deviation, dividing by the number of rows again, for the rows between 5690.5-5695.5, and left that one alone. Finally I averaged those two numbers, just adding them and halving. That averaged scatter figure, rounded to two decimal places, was 0.89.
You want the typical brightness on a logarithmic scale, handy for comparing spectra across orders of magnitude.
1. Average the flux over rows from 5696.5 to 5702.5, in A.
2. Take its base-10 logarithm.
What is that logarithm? 0.533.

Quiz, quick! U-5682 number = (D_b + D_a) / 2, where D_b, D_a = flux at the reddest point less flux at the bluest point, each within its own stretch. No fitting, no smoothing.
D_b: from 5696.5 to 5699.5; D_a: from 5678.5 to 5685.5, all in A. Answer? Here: 0.19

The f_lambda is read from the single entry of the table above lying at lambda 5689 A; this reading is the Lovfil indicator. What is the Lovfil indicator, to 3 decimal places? 3.146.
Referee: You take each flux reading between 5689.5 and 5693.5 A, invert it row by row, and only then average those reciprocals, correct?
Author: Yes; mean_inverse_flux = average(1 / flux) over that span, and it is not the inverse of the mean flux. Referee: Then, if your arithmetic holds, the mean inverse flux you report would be 0.283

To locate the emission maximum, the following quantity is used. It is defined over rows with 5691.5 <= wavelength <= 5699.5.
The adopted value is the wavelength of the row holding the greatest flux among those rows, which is 5693 A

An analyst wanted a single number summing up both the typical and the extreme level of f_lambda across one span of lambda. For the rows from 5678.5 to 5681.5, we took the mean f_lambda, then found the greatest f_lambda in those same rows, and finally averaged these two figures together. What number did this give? 3.36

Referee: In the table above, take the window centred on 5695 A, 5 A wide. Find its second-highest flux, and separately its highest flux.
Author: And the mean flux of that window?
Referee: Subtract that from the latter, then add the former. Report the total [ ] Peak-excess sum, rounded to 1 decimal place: 4.0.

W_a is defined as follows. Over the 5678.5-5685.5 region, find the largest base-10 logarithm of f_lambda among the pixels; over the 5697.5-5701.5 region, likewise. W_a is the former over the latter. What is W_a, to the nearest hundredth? 1.11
